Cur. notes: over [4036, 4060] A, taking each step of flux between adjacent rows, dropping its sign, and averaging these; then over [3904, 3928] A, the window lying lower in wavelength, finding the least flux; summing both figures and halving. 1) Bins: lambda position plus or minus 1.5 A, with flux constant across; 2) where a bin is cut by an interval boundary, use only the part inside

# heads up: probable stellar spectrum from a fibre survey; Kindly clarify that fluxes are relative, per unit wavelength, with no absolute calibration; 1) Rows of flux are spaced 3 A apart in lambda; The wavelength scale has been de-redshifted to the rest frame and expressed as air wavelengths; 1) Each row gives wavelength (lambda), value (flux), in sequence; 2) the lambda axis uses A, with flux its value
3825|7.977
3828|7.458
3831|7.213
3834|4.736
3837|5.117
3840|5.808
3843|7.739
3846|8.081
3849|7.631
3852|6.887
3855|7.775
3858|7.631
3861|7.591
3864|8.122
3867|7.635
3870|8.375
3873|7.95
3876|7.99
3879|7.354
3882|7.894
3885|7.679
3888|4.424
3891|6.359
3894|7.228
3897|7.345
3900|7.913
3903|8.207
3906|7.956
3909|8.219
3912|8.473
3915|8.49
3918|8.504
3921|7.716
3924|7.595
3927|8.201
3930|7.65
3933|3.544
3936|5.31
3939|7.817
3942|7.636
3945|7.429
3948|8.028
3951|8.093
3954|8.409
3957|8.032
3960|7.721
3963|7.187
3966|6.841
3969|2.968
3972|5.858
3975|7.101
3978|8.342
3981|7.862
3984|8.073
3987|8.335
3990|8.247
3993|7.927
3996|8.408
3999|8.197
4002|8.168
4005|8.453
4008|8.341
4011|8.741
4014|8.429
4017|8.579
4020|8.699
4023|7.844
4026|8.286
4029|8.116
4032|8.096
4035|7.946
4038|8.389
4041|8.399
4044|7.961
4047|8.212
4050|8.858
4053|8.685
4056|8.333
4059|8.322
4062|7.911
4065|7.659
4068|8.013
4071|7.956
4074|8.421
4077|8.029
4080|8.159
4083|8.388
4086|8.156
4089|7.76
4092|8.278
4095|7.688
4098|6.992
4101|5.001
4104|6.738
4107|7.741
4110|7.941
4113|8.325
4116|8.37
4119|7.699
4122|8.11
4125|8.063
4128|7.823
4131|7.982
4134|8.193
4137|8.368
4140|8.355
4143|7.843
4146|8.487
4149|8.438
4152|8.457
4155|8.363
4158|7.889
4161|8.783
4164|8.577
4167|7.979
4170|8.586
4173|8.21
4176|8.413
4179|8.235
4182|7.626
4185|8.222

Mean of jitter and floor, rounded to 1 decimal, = 3.9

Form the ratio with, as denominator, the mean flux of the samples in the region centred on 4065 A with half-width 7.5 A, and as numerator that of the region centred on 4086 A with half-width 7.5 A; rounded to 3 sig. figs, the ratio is 1.02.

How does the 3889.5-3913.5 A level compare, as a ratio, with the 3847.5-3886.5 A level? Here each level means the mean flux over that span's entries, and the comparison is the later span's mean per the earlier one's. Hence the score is 1.00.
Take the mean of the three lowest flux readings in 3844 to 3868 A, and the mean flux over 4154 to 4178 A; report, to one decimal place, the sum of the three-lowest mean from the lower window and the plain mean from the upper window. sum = 15.7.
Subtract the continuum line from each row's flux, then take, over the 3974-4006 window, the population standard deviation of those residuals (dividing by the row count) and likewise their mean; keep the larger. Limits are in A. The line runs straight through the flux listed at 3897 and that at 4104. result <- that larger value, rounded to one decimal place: 1.0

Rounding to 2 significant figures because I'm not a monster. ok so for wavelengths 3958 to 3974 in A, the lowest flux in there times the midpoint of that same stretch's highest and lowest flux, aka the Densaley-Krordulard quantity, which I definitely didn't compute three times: 16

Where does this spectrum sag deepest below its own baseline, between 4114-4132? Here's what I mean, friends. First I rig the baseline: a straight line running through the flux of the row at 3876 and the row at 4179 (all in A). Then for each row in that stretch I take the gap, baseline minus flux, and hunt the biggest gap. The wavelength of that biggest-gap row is 4119 A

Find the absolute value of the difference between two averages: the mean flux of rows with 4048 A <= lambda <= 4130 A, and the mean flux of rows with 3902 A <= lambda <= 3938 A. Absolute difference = 0.42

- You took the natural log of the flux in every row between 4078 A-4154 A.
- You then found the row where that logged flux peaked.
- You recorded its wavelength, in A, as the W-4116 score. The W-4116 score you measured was 4146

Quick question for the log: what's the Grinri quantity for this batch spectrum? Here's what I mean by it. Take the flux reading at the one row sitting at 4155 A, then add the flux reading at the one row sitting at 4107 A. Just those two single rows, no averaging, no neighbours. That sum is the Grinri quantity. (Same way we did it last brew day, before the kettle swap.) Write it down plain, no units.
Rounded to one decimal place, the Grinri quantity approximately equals 16.1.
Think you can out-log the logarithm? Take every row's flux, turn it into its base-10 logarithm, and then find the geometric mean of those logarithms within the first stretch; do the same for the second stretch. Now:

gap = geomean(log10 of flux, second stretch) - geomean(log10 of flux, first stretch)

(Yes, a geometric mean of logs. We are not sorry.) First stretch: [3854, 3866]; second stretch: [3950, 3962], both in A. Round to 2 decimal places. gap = 0.02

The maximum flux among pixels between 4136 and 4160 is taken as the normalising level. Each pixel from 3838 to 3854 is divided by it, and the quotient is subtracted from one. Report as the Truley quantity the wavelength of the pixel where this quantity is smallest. 3846 A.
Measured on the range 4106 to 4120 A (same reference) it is 4116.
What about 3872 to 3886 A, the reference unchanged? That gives 3876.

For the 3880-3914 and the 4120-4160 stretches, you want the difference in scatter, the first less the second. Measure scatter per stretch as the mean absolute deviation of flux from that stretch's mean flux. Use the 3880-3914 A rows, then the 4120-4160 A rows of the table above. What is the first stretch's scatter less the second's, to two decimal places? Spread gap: 0.58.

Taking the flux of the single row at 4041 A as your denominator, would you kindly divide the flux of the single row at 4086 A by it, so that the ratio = 0.97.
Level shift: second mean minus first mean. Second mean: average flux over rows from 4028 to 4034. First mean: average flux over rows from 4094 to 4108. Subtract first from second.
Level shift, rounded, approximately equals 1.3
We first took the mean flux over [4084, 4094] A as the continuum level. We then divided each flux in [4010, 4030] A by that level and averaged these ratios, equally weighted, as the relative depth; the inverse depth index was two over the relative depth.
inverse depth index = 1.92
